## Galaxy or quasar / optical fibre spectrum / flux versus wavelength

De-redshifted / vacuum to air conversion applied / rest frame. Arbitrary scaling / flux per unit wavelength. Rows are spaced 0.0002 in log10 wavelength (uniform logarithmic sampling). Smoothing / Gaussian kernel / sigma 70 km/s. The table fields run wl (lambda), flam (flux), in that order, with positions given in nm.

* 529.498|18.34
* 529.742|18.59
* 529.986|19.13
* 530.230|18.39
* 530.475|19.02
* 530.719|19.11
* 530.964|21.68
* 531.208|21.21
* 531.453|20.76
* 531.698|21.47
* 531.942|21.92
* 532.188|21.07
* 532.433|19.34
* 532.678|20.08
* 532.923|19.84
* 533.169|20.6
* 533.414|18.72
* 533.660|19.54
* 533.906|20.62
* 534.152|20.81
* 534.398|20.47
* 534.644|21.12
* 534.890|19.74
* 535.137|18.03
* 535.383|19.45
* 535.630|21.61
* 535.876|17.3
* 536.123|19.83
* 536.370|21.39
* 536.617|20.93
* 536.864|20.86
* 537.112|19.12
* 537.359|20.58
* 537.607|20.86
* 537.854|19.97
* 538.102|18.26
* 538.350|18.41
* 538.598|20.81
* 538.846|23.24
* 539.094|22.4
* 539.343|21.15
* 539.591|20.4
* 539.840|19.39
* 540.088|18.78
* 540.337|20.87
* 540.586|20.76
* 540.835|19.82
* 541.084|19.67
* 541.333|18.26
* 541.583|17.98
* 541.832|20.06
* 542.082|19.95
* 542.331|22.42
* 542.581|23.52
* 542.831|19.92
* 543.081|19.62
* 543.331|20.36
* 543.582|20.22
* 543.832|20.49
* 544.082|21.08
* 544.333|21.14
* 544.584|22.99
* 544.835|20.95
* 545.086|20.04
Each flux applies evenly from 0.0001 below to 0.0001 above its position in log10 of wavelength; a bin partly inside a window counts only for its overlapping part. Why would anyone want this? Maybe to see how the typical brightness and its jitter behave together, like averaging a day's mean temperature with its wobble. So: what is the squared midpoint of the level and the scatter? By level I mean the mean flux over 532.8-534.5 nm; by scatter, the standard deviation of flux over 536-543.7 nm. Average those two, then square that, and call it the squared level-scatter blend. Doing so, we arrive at 115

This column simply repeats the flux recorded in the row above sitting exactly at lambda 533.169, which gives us 20.6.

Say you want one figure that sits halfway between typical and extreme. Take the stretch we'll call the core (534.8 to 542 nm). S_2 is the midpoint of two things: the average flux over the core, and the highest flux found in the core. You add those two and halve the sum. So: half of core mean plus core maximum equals 21.6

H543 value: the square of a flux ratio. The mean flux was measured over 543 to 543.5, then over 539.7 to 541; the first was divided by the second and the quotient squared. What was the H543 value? 1.01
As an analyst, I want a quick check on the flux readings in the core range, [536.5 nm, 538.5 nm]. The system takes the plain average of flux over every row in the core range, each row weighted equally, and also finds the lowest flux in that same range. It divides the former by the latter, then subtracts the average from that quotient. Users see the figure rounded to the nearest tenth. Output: -18.8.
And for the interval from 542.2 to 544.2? -19.9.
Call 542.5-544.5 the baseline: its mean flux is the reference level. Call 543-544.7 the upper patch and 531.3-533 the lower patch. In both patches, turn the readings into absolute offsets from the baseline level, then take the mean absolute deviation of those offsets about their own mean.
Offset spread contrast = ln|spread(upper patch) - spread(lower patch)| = -1.8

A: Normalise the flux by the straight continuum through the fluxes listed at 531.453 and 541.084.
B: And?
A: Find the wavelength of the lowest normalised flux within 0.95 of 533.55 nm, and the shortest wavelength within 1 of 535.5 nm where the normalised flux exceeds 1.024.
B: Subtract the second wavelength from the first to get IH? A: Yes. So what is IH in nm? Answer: -1.23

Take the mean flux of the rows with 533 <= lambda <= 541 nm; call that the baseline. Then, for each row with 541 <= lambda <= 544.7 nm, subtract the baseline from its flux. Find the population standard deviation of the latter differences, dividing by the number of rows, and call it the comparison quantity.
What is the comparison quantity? 1.49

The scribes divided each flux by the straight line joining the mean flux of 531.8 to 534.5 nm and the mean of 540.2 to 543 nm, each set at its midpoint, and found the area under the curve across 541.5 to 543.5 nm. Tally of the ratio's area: 2.02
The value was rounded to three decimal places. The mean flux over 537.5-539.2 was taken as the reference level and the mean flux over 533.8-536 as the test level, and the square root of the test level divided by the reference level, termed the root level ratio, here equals 0.984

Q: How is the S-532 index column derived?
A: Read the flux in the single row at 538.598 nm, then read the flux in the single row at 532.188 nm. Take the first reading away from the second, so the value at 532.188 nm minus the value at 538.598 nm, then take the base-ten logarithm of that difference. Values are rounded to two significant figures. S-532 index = -0.59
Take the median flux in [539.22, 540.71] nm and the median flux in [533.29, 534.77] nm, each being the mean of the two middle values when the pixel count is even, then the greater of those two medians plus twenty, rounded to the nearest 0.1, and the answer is 40.6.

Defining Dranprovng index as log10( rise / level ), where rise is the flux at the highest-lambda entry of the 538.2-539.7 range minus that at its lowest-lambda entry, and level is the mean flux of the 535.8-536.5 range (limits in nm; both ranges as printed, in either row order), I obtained -1.0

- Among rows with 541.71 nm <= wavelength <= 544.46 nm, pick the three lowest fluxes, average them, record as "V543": 19.8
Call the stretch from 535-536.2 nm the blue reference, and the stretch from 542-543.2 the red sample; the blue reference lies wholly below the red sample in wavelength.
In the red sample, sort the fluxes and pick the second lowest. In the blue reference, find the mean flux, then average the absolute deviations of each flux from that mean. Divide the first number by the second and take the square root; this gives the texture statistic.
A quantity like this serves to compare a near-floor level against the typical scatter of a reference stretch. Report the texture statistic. 4.0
